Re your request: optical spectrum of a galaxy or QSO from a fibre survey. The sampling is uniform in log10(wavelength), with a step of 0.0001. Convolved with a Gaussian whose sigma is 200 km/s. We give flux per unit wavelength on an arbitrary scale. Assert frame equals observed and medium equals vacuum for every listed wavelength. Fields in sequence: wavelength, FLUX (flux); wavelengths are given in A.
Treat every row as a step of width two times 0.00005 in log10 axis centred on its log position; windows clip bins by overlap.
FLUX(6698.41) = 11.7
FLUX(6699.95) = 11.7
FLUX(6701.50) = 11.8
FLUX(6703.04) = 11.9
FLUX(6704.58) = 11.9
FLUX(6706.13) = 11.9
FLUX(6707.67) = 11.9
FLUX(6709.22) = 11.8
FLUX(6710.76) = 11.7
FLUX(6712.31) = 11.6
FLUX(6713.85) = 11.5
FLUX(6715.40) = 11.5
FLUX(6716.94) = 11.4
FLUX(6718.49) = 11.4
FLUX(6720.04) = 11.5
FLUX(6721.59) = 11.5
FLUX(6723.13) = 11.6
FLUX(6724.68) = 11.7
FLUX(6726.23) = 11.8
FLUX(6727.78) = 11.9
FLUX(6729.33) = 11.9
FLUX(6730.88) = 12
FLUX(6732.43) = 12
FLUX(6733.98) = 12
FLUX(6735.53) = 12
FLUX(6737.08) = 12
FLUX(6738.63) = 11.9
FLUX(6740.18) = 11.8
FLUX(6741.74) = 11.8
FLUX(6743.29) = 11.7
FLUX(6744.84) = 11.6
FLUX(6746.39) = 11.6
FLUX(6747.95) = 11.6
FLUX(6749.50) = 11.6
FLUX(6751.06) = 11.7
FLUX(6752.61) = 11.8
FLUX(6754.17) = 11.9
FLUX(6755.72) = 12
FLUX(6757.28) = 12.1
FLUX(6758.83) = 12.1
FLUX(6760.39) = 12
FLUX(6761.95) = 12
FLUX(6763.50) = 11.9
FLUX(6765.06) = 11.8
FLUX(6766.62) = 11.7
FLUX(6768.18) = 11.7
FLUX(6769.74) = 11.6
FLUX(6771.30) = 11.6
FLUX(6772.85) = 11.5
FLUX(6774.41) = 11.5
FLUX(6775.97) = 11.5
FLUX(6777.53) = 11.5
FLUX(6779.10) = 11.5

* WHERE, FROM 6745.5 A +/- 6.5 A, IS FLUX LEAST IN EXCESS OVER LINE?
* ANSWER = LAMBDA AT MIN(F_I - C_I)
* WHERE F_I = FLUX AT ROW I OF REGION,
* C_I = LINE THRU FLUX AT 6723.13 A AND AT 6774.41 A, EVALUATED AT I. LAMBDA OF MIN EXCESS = 6744.84 A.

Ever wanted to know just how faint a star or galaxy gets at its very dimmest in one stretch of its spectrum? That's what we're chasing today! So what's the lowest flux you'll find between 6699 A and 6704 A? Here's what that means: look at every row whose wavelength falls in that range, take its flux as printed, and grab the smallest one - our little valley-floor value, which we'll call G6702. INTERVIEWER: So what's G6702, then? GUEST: 11.7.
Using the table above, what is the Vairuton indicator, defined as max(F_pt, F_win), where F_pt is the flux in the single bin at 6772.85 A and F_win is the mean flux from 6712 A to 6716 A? 11.5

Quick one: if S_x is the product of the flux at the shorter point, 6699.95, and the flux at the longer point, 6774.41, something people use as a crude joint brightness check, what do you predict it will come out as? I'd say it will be 135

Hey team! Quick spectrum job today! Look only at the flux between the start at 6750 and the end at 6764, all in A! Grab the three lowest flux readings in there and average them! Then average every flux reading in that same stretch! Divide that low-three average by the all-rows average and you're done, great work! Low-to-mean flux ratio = 0.988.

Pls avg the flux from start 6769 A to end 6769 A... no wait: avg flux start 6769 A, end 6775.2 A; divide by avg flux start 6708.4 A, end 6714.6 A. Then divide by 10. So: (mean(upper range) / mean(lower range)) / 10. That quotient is 0.099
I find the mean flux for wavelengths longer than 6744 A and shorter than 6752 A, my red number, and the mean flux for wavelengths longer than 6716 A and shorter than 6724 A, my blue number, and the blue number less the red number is -0.14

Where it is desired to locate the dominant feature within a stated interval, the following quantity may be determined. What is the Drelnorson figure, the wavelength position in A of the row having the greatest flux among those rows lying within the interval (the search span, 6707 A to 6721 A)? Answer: 6707.67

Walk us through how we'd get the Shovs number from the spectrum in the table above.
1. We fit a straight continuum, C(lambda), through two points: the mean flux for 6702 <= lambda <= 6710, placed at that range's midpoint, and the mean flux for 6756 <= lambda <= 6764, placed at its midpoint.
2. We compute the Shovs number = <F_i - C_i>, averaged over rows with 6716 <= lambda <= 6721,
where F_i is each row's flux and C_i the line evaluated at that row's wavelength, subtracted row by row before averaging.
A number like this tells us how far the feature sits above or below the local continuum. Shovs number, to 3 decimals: -0.479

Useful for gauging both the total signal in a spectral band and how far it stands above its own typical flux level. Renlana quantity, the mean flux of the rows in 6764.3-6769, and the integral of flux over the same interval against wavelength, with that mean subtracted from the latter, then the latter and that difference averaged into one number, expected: 49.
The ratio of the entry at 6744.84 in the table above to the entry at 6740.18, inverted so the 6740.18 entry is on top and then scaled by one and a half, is 1.53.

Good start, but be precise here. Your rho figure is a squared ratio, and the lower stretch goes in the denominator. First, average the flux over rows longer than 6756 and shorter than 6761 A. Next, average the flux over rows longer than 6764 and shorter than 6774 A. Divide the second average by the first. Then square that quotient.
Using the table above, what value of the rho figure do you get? 0.93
